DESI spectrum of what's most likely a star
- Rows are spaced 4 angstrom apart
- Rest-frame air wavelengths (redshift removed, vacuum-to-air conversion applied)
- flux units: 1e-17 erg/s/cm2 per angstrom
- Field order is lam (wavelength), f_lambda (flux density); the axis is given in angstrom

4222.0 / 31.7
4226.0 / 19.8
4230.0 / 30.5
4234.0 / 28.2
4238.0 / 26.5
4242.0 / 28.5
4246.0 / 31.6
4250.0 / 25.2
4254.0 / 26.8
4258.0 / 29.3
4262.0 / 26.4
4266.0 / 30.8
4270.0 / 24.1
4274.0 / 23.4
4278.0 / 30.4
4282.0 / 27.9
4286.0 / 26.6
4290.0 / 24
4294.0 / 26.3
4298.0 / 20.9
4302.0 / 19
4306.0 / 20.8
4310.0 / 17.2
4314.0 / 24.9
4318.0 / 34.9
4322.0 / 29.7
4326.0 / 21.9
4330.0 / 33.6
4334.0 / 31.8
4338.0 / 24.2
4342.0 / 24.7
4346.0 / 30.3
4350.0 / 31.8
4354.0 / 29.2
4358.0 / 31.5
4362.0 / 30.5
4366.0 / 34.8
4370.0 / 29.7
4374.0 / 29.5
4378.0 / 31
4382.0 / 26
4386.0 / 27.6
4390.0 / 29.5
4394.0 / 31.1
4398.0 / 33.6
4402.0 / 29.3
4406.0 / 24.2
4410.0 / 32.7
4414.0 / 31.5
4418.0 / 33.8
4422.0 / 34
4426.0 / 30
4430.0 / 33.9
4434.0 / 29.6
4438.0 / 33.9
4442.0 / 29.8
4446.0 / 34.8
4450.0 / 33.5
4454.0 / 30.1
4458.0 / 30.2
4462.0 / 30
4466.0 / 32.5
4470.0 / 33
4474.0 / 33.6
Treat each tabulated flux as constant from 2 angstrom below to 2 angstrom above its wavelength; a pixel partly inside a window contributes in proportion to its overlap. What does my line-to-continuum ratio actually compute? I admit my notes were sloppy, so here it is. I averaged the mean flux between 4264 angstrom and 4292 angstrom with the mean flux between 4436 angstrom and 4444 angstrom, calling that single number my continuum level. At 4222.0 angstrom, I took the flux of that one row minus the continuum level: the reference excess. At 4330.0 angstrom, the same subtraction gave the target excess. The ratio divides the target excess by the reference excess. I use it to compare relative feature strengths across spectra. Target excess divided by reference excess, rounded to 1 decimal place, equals 1.8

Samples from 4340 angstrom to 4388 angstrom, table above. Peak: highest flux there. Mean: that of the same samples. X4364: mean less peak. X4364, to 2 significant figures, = -5.1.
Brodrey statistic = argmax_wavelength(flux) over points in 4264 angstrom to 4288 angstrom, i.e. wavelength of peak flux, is 4266.0 angstrom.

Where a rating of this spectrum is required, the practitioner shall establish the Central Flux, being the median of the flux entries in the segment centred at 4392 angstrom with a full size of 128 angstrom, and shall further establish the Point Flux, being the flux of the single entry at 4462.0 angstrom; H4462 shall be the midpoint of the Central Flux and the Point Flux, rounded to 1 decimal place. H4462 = 30.4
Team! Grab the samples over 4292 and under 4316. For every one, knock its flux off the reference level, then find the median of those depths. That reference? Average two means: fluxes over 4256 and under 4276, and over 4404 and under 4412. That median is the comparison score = 6.8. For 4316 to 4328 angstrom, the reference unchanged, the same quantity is -2.1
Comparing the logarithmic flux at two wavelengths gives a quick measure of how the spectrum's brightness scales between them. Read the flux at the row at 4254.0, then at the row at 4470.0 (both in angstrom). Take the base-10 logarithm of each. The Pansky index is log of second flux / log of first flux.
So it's 1.06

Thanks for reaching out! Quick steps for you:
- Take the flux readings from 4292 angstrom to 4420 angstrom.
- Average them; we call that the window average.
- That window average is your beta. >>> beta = 28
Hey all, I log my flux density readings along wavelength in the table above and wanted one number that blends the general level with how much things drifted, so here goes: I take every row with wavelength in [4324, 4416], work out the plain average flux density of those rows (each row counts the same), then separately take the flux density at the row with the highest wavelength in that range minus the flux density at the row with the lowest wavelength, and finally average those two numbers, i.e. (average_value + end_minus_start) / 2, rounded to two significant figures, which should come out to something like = 20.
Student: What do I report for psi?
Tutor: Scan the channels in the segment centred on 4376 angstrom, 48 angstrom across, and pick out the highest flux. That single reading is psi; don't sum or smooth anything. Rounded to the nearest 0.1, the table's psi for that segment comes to 34.8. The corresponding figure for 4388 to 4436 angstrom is 34.0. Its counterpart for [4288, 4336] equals 34.9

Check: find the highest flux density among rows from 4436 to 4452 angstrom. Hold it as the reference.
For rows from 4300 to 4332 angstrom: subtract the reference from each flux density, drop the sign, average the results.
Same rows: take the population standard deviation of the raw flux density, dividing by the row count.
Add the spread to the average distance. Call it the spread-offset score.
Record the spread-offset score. 16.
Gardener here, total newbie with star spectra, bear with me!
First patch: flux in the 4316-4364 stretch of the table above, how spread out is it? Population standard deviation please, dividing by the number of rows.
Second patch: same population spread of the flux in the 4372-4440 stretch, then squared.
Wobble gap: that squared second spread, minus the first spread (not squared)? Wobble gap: 4.1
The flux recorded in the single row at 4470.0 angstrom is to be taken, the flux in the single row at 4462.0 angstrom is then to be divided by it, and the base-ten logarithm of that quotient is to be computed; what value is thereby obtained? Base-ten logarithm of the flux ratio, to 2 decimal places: -0.04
